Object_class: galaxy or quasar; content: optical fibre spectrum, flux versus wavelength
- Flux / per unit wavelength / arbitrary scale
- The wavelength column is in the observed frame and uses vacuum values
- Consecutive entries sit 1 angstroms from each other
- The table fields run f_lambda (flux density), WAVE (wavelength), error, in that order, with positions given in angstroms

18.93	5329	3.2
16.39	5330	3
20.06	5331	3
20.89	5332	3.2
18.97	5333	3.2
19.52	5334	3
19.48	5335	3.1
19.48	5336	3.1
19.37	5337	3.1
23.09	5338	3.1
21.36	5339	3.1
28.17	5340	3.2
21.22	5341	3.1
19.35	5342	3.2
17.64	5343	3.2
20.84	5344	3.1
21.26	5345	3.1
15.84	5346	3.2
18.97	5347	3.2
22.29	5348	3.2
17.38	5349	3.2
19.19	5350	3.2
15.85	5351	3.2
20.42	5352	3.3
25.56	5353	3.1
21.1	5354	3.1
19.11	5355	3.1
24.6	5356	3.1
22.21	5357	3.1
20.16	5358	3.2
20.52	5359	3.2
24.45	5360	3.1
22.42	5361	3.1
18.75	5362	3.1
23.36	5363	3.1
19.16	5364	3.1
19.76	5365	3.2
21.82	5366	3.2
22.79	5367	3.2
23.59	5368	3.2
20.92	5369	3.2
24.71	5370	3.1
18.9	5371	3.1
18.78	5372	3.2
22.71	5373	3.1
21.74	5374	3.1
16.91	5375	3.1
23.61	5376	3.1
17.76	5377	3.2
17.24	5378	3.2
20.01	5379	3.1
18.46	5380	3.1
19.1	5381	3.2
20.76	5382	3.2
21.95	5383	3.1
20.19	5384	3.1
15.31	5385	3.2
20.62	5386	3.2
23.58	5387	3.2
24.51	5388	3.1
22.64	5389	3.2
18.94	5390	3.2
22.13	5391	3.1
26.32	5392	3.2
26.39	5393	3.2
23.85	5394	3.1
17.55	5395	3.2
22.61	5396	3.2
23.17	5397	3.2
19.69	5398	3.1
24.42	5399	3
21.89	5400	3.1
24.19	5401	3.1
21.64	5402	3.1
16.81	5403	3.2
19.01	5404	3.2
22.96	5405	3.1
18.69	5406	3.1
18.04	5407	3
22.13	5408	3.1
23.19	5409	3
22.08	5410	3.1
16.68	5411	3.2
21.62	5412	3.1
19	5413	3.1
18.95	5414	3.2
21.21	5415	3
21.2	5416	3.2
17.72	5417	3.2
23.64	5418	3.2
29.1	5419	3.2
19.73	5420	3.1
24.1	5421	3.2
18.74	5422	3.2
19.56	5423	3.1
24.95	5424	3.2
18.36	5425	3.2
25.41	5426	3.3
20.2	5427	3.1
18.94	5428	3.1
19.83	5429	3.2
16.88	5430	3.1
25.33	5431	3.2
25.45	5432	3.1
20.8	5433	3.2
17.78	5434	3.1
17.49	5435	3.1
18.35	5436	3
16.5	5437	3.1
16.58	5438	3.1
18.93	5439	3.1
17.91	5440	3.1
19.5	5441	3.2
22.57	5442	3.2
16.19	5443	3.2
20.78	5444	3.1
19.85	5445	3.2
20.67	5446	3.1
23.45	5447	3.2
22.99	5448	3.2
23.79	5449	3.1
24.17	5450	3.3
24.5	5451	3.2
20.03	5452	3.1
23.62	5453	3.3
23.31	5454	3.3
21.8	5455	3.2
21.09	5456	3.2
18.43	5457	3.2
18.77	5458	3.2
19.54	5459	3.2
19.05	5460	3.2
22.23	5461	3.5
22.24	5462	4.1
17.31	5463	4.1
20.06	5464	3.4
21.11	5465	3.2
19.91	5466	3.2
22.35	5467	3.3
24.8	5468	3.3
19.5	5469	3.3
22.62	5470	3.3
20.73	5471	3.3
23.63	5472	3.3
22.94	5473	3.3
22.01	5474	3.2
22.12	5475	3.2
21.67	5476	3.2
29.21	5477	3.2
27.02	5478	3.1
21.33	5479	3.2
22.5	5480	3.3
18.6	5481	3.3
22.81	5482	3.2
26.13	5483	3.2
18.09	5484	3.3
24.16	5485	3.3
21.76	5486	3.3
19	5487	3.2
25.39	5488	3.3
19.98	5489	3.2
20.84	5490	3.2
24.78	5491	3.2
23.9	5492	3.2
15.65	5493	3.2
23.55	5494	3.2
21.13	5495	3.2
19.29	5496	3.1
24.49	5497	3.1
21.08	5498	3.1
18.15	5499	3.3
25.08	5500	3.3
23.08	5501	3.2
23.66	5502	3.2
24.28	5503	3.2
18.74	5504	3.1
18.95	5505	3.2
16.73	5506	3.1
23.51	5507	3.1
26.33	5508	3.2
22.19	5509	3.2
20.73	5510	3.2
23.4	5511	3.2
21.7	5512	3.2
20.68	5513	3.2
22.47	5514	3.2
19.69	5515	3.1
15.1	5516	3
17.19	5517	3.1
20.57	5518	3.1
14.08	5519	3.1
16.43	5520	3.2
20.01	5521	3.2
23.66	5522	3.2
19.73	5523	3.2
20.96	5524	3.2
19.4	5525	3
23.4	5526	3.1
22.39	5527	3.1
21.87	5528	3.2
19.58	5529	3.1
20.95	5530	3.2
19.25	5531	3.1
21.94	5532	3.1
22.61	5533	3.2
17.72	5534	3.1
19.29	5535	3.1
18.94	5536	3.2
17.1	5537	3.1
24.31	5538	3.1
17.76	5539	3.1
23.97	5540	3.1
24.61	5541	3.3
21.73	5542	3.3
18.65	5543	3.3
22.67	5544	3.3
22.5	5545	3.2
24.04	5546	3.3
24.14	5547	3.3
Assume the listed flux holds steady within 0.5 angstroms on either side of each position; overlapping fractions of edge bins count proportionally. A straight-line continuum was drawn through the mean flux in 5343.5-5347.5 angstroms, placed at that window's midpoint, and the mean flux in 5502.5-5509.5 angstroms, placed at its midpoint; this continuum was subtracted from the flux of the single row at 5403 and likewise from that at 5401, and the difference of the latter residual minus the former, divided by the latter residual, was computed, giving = 1.8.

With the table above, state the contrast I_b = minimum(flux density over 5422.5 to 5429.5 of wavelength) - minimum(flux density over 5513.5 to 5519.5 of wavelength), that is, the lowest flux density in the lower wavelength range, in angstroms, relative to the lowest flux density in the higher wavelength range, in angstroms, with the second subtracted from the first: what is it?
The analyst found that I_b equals 4.3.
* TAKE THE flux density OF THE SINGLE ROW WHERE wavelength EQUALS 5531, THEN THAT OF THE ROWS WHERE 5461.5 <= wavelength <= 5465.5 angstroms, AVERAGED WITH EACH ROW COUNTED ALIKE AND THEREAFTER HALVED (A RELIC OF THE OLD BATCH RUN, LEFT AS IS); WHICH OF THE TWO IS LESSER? 10.1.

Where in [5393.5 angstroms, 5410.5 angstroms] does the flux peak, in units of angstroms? 5399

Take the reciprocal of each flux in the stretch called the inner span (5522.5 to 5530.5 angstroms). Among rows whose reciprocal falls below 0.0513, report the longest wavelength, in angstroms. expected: 5530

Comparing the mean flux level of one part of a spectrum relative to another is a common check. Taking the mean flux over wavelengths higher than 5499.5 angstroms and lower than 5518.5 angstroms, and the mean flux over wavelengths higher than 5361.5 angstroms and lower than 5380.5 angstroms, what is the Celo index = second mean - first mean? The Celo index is -0.7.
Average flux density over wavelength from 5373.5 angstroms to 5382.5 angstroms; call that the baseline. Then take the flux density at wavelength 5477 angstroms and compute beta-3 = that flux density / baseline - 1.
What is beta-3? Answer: 0.50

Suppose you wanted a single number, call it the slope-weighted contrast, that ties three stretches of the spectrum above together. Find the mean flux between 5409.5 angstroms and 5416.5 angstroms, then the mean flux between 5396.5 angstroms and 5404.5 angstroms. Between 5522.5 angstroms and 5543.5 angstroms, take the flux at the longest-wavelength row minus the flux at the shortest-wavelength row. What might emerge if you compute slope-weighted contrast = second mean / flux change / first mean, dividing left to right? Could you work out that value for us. -0.98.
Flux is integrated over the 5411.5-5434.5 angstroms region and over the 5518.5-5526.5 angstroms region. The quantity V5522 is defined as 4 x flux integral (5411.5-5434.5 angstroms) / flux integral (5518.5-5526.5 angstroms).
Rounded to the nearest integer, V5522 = 12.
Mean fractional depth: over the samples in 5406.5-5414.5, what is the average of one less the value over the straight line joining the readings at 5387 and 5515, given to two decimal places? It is 0.12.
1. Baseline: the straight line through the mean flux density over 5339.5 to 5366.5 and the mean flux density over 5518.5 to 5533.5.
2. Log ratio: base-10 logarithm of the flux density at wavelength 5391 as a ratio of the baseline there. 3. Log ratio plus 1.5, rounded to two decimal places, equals 1.53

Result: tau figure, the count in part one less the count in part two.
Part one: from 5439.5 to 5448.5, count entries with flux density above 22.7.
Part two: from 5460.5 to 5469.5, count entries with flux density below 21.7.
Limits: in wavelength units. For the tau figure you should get -3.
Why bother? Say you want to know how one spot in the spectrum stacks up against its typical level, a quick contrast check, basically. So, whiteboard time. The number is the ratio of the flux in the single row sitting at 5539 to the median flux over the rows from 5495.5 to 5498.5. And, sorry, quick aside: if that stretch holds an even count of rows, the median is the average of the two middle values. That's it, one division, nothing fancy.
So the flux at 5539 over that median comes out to 0.8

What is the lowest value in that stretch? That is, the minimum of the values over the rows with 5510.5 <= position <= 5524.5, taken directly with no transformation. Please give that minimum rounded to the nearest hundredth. 14.08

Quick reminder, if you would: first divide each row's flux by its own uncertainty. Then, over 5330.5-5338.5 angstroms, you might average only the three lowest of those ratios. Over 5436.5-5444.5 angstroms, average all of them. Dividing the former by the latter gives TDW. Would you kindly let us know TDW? 1.04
